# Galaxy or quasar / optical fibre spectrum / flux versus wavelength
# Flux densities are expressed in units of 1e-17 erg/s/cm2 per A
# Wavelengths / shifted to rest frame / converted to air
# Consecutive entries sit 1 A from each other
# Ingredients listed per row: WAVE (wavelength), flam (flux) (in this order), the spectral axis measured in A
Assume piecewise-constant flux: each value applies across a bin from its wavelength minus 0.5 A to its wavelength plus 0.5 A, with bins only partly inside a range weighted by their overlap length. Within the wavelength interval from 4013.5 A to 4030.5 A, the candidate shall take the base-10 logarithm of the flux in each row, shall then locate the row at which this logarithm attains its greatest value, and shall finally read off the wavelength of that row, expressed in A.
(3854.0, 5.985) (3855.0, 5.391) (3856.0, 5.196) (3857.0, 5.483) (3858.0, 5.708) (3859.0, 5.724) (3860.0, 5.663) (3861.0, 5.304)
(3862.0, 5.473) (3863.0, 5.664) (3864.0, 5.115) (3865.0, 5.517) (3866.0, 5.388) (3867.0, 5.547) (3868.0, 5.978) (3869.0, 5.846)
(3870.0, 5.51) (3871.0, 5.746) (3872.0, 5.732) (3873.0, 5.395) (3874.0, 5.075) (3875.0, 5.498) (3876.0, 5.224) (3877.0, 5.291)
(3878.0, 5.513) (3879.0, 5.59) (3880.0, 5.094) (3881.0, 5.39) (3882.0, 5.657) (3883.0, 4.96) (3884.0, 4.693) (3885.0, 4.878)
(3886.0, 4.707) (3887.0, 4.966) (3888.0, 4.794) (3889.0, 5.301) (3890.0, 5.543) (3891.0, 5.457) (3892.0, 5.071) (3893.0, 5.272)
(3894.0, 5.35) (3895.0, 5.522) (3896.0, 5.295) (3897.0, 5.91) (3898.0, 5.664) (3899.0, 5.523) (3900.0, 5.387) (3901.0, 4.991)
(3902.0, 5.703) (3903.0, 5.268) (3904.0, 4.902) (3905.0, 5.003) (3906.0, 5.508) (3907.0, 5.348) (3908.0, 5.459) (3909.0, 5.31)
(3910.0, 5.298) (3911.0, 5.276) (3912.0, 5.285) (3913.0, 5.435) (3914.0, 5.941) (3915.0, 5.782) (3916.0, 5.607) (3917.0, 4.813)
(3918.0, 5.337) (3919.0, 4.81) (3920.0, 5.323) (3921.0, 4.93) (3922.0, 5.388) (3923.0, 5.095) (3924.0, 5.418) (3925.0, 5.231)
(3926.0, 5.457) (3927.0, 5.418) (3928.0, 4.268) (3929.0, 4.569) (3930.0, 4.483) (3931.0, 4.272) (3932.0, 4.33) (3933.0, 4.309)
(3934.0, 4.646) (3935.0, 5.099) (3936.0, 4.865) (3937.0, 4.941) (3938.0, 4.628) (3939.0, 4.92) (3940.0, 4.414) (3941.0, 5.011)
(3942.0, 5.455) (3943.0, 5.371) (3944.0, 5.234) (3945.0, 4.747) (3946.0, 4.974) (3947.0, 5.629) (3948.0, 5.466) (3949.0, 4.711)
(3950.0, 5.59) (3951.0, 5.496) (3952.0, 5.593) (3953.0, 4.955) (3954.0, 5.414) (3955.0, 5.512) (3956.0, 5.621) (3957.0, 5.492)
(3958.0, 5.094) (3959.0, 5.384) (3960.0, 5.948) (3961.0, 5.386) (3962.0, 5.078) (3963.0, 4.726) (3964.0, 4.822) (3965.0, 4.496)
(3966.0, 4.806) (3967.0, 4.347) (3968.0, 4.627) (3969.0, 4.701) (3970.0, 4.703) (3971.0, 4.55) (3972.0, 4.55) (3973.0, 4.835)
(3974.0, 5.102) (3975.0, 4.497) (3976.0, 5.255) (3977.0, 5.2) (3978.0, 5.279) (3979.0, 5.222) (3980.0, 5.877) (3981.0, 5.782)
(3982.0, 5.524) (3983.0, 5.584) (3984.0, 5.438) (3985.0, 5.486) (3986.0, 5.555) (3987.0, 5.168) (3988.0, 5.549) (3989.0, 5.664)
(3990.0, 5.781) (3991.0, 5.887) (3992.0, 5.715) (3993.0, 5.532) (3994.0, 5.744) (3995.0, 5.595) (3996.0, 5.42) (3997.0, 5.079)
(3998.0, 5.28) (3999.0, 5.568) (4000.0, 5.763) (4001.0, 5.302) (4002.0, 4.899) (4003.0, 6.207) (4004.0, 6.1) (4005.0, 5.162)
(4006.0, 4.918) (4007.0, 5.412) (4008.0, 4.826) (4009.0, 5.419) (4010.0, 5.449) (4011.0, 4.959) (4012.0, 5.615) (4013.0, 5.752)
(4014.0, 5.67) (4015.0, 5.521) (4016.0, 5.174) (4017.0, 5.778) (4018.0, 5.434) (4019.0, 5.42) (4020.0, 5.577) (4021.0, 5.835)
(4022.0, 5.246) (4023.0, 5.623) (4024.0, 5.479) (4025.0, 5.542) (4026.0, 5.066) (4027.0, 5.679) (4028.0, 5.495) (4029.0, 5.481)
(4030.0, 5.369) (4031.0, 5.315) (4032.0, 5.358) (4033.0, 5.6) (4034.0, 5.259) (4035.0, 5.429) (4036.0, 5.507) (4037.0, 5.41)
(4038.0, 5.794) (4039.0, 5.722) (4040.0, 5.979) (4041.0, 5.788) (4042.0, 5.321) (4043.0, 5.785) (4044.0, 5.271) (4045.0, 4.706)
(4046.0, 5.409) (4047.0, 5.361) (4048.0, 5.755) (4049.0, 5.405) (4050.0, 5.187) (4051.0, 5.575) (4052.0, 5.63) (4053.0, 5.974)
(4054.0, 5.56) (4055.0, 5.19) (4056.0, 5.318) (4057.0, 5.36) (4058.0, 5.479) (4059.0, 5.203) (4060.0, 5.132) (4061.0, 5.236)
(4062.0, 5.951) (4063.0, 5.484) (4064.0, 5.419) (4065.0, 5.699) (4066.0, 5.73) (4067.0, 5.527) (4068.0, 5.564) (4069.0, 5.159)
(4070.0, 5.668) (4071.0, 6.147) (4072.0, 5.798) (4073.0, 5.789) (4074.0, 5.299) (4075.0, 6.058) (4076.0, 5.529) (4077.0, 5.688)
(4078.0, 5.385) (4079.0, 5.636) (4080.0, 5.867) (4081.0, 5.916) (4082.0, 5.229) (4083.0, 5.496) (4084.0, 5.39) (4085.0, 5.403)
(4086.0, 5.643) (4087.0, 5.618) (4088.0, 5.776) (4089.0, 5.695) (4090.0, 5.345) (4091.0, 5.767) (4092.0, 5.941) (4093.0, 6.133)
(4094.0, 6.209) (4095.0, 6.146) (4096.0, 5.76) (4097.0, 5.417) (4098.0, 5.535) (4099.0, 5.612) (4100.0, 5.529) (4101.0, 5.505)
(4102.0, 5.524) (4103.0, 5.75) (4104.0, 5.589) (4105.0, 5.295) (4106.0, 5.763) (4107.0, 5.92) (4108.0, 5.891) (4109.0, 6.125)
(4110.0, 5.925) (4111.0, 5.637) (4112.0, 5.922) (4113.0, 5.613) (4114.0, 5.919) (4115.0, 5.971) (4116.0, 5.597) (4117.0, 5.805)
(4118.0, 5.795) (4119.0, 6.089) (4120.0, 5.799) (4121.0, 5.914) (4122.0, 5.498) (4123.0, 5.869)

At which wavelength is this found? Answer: 4021.0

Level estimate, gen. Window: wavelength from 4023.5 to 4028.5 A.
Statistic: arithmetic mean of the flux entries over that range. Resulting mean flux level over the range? 5.45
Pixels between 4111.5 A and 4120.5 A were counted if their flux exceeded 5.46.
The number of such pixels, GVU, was 9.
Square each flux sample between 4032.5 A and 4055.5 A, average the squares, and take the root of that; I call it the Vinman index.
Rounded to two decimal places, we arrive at 5.51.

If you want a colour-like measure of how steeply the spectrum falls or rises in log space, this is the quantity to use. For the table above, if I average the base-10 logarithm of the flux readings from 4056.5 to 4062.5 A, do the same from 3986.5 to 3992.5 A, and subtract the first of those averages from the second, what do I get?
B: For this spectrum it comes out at 0.019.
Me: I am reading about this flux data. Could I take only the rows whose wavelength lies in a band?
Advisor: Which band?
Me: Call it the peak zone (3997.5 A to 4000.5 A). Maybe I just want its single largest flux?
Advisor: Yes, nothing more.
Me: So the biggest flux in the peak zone 5.763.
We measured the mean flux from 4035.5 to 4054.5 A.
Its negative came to -5.53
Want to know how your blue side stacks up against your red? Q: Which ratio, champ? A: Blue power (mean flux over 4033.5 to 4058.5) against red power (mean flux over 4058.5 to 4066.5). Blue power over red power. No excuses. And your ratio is 1.00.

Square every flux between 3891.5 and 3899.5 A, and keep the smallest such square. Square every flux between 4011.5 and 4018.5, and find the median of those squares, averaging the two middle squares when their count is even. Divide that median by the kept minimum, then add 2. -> 3.2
